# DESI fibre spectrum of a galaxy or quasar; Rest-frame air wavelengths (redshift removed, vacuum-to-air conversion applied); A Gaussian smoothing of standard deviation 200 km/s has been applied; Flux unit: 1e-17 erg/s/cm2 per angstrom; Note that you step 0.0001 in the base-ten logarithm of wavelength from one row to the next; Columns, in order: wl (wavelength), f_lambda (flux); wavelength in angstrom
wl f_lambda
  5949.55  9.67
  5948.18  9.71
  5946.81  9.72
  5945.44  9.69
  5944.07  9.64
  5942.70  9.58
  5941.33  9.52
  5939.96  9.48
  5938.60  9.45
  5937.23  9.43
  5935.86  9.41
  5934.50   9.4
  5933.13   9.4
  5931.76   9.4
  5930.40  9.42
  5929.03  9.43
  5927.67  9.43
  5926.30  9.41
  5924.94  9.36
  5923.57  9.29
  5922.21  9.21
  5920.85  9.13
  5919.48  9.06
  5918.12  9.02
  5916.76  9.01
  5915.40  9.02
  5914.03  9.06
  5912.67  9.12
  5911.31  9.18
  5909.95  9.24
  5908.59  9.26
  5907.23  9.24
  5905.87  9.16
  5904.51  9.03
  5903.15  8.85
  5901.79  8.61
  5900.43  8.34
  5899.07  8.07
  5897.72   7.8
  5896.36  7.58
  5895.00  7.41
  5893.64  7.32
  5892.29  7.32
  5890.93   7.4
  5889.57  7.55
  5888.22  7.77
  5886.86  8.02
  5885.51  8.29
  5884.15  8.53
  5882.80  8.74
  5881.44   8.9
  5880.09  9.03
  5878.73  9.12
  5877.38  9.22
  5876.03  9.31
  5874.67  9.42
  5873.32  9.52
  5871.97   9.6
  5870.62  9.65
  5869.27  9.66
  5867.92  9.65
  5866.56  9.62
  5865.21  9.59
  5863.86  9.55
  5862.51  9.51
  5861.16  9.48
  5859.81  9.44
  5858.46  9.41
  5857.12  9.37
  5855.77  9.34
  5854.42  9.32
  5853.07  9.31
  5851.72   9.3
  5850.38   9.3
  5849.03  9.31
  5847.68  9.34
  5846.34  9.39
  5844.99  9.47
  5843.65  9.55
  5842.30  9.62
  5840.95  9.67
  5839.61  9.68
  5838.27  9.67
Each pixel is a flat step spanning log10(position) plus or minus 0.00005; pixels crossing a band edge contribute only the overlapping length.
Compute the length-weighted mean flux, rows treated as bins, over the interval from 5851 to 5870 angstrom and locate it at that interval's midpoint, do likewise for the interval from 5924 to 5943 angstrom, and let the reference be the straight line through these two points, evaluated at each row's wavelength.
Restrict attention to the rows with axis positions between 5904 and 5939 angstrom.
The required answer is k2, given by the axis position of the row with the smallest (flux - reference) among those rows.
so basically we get 5916.76 angstrom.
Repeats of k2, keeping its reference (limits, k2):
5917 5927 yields 5918.12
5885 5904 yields 5892.29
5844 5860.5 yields 5850.38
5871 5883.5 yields 5882.80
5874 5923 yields 5892.29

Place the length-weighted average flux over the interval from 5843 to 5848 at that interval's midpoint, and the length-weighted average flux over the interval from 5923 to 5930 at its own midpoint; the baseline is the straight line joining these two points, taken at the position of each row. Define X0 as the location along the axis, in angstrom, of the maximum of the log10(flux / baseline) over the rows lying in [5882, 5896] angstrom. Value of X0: 5882.80 angstrom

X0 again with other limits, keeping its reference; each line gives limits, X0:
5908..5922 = 5908.59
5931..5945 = 5944.07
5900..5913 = 5908.59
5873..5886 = 5873.32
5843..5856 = 5843.65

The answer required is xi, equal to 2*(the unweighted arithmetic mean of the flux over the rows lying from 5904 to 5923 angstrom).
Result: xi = 18.2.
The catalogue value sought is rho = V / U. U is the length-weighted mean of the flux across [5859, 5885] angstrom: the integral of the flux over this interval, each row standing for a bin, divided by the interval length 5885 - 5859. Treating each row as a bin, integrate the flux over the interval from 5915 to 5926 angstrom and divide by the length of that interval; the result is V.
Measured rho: 0.98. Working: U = 9.3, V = 9.16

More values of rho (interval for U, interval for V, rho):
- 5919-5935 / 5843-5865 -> 1.01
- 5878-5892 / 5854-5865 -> 1.14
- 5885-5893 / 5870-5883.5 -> 1.20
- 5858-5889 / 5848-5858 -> 1.02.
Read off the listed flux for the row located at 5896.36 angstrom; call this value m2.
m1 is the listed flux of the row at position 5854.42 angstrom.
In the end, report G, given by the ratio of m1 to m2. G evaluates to 1.23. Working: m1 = 9.32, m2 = 7.58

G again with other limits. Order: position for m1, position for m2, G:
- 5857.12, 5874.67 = 0.99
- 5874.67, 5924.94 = 1.01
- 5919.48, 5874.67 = 0.96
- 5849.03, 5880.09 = 1.03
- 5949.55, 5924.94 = 1.03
